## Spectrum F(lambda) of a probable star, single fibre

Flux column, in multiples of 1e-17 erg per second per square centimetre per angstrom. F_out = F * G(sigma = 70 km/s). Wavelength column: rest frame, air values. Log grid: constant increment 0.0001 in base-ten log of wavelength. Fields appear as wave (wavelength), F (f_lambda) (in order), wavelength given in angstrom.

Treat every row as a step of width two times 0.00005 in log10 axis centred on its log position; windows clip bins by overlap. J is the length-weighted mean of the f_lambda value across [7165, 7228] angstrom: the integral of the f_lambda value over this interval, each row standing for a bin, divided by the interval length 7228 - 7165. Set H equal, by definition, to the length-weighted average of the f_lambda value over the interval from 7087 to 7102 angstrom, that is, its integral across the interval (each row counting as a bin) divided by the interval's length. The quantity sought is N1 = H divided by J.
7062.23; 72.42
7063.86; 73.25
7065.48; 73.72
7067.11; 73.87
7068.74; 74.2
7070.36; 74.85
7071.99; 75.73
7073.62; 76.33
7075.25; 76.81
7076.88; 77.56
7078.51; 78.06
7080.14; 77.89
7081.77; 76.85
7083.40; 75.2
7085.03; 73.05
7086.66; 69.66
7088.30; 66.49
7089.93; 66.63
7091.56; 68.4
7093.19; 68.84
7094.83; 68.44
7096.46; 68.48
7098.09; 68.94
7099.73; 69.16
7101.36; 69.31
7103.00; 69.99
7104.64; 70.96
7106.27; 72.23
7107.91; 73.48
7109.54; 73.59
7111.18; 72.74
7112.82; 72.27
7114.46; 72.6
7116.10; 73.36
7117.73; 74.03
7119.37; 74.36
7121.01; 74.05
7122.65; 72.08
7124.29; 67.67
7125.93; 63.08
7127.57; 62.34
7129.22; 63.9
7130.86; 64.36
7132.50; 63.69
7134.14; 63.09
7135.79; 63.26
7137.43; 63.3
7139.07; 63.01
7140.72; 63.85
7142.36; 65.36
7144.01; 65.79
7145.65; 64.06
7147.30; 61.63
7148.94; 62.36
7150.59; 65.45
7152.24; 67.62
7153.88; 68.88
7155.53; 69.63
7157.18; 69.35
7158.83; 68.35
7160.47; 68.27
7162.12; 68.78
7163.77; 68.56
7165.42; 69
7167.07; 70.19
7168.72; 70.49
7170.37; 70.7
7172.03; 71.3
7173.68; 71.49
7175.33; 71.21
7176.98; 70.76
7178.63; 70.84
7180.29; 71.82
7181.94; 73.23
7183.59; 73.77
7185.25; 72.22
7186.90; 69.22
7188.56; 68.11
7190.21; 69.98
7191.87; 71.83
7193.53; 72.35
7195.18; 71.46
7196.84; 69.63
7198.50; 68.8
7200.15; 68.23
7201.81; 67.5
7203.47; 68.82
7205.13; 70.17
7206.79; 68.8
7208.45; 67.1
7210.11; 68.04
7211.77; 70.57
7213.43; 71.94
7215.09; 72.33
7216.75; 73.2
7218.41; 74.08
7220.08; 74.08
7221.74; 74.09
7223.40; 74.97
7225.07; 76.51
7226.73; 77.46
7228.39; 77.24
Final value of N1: 0.96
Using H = 68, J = 71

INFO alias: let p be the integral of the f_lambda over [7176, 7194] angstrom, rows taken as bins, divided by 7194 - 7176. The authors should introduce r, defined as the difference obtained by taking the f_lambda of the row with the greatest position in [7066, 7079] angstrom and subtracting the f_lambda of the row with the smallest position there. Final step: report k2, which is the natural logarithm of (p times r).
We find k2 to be 5.70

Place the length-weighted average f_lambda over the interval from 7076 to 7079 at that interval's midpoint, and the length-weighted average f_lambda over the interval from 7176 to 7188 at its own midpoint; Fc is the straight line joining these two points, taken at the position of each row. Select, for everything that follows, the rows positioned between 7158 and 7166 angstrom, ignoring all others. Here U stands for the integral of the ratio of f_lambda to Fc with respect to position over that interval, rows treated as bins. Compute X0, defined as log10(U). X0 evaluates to 0.88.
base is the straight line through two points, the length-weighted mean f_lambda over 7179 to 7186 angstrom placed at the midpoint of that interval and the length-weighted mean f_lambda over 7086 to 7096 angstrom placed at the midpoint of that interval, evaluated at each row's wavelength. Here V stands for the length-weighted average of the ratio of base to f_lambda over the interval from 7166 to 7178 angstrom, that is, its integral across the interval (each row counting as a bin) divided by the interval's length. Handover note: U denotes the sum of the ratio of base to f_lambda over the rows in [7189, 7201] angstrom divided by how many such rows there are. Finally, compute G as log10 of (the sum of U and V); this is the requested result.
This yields 0.314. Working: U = 1.04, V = 1.02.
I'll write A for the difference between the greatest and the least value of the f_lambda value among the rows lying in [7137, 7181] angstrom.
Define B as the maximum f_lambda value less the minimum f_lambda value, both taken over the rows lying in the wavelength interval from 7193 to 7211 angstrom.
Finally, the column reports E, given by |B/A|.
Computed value 0.52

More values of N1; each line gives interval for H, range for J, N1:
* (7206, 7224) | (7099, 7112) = 1.00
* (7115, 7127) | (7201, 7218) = 1.02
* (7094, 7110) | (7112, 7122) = 0.96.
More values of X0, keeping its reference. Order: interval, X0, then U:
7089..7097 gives 0.85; 7.1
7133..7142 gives 0.89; 7.7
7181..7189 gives 0.90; 8.0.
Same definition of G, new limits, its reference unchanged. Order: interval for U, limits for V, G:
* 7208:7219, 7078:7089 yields 0.293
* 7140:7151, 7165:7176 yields 0.327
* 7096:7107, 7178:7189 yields 0.301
